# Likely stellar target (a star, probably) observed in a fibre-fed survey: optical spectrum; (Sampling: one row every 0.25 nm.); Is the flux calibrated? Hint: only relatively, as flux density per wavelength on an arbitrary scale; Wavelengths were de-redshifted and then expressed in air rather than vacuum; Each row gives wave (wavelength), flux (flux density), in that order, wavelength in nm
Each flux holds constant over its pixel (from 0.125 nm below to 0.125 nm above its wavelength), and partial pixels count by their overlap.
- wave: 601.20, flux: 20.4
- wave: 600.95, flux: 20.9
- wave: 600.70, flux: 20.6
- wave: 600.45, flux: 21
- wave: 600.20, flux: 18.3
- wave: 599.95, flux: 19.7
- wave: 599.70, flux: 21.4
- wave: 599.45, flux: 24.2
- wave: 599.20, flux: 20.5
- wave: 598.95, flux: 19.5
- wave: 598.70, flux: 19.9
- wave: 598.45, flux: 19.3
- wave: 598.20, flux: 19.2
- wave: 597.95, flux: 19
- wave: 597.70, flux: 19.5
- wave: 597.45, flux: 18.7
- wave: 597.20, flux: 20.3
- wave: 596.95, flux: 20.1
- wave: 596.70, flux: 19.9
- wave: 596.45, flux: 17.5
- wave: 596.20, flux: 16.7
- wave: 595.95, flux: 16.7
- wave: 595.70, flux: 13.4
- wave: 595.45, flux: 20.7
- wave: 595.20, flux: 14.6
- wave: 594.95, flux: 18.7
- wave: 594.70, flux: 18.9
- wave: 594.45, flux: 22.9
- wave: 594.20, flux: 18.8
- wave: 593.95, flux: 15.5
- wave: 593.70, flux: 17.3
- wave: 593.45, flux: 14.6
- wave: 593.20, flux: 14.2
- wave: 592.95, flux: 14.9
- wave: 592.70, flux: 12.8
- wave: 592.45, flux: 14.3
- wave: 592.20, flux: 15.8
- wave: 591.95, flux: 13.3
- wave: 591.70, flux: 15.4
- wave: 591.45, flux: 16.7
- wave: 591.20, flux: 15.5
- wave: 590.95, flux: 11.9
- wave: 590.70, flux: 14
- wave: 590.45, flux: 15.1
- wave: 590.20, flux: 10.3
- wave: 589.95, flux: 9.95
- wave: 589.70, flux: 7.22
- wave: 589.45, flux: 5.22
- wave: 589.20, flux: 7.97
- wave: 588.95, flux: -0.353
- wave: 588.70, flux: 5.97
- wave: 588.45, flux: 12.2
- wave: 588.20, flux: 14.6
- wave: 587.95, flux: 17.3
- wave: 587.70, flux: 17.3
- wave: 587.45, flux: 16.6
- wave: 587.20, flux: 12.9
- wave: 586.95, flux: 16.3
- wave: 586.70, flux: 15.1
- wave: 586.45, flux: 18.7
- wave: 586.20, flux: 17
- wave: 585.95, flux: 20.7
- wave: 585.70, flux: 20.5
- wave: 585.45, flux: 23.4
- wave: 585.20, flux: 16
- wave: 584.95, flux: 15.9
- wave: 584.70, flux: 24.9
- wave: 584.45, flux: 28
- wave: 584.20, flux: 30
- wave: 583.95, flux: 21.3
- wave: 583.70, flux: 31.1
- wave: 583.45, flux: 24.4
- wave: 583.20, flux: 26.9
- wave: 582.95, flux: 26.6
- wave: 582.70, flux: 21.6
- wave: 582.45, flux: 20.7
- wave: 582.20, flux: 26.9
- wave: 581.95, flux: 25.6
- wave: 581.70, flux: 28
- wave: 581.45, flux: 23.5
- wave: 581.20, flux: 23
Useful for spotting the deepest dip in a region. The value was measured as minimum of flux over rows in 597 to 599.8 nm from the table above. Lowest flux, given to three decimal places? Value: 18.700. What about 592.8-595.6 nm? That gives 14.200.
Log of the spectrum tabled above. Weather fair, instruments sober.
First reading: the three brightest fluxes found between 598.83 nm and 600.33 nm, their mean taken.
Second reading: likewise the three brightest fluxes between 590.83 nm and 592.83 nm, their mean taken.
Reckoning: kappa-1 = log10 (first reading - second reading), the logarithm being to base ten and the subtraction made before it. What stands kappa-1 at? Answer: 0.8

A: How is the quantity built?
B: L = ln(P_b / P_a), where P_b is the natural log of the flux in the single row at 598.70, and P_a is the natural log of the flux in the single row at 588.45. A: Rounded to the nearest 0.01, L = 0.18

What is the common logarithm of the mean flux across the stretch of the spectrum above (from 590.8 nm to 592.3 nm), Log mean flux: 1.17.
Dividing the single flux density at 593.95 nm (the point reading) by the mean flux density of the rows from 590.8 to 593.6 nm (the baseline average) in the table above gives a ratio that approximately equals 1.07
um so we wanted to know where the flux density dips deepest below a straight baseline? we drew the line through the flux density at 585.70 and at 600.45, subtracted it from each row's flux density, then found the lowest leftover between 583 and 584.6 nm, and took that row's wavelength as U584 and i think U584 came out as 583.95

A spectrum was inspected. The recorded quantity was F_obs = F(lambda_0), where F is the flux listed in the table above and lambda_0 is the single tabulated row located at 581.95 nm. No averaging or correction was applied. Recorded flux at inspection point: 25.6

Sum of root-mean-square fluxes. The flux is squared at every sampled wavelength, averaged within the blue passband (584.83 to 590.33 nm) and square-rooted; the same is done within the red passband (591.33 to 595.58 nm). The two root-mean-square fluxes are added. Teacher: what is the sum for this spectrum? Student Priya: 31.46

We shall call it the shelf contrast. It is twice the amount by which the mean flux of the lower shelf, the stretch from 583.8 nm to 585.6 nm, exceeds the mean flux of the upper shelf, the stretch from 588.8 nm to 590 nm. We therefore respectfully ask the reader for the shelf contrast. 34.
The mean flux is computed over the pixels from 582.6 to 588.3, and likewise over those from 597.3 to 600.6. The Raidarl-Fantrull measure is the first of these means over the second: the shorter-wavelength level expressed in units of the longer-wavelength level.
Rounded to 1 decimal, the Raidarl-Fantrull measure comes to 1.0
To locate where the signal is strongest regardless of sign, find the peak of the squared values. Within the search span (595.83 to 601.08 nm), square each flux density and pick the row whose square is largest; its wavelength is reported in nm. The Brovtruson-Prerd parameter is 599.45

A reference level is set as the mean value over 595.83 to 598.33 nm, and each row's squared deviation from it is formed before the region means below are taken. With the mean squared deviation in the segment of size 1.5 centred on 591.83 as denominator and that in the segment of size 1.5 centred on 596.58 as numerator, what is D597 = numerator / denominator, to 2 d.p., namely 0.18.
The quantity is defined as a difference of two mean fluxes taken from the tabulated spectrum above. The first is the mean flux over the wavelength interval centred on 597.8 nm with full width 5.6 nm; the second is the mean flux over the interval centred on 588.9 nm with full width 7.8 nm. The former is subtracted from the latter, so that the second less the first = -5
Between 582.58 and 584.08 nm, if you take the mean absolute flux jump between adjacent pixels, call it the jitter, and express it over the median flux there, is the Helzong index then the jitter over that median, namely 0.19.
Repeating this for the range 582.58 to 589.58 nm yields 0.22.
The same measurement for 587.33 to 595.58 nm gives 0.18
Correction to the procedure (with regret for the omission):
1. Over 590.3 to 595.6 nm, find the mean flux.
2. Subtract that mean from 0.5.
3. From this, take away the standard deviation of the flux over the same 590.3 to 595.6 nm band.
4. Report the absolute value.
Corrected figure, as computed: 18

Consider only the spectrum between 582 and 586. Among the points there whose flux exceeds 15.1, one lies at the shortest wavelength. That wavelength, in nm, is 582.20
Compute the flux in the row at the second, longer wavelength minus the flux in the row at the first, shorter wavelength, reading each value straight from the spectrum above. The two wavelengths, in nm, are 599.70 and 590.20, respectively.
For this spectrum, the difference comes 11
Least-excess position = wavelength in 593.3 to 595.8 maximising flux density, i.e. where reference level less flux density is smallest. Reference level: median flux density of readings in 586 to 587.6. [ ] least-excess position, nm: 594.45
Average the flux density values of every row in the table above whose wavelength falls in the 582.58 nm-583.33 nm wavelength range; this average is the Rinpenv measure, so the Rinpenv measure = 25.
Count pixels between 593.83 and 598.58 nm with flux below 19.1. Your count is 11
